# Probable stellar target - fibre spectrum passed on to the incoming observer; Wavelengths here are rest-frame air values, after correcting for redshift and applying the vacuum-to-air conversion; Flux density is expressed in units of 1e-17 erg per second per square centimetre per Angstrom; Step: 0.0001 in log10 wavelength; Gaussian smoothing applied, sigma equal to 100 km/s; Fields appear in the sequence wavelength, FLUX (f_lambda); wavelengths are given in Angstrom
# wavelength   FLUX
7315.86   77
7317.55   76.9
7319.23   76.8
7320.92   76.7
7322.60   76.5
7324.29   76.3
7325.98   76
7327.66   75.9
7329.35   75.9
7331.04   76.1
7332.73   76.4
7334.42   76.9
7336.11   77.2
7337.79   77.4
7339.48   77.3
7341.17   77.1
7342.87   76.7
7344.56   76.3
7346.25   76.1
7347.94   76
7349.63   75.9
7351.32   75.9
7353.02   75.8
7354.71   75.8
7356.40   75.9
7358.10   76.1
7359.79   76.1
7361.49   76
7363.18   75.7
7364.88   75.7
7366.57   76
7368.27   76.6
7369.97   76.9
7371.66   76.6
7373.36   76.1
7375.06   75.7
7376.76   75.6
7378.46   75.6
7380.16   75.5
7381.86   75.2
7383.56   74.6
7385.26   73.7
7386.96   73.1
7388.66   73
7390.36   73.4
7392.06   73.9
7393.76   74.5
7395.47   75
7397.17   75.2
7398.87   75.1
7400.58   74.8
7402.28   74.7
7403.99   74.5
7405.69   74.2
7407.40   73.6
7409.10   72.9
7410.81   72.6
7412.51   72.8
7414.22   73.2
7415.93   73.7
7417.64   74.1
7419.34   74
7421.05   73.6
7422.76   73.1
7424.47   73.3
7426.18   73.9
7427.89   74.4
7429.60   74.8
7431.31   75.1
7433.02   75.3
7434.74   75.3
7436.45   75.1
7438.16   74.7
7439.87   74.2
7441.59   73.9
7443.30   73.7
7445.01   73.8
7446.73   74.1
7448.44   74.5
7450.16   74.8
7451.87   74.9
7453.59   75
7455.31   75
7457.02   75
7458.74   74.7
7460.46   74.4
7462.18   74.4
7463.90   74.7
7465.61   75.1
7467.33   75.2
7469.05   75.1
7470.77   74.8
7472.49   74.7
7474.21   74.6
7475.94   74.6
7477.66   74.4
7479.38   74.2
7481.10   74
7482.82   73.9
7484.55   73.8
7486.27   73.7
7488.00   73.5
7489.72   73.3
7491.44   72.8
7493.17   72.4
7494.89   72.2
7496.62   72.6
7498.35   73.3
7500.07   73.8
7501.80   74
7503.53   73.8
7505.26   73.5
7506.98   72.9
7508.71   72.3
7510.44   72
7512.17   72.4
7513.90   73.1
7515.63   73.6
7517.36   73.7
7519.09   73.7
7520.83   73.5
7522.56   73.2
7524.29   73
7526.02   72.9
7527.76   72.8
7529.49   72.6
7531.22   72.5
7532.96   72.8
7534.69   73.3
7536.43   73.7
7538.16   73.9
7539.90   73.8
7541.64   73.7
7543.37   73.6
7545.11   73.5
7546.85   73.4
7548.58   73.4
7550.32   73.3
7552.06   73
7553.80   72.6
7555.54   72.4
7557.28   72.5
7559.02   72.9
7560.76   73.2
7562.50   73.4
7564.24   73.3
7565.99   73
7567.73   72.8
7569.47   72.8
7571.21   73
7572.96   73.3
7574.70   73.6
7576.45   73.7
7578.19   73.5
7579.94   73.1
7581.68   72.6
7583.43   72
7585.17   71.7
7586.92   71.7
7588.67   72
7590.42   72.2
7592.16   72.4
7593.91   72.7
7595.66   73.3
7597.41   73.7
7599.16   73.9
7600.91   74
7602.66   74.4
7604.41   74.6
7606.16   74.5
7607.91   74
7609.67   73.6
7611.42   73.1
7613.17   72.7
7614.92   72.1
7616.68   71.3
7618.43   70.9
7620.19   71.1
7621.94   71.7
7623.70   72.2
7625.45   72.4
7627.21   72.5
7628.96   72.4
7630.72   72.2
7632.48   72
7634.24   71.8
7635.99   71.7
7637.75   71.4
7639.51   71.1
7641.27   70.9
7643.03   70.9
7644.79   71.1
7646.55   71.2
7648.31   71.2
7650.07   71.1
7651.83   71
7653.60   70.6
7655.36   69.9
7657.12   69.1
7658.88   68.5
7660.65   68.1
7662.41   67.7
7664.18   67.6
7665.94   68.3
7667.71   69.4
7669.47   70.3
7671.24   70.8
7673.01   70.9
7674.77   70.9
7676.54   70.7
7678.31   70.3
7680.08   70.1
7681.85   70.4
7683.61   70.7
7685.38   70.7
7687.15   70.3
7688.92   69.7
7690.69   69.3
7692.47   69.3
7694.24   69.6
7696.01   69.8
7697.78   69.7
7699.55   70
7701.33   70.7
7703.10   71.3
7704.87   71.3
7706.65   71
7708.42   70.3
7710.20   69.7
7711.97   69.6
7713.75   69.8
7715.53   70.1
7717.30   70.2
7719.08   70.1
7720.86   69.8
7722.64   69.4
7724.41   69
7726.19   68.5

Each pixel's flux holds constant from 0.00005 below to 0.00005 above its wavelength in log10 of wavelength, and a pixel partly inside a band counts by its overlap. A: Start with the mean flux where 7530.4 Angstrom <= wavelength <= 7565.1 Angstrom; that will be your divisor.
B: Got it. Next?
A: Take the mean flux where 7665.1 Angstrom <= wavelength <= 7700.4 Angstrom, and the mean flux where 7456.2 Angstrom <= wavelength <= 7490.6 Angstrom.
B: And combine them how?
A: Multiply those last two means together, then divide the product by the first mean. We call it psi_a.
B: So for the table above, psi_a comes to 71.2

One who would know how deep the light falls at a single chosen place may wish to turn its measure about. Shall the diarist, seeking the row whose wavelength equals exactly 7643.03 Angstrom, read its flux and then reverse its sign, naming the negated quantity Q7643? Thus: -70.9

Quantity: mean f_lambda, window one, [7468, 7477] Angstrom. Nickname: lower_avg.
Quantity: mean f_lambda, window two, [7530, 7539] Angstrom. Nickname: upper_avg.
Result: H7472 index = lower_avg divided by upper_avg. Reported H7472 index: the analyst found 1.02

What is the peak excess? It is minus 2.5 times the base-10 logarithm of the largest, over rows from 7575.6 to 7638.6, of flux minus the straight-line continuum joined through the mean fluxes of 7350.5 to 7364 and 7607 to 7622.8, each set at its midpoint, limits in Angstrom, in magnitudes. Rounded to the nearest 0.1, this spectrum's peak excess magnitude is -0.8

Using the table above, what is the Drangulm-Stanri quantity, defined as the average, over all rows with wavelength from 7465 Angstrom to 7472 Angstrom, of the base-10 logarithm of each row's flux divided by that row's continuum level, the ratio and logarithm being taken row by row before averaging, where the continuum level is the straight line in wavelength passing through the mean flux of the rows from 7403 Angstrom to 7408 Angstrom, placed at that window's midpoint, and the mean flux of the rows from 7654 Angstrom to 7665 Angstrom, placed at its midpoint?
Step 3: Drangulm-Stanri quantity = 0.014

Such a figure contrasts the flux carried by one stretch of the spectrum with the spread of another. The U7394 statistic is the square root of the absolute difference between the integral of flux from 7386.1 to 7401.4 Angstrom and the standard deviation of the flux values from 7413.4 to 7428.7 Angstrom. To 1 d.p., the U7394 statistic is 33.7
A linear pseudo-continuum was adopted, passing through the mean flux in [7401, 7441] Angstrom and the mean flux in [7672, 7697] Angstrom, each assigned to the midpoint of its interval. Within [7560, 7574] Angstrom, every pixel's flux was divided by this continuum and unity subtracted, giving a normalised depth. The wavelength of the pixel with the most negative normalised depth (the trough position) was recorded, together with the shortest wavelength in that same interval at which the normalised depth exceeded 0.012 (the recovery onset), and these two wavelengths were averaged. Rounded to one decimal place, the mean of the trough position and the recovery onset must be 7564.2 Angstrom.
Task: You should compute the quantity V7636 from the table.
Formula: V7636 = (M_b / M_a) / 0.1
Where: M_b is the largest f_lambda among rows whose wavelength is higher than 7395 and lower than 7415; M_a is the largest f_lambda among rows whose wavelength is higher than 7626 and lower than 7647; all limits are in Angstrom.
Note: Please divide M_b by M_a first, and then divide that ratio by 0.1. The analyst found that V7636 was 10.4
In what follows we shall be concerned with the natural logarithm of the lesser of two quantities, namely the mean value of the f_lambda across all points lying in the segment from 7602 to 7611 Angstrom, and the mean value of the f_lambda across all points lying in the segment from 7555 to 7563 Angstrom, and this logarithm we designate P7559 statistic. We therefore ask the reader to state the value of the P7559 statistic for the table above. 4.29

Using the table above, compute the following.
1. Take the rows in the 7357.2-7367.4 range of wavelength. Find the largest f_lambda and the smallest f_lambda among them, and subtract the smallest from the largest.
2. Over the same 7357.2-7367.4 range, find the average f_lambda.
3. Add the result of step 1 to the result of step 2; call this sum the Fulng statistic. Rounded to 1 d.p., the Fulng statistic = 76.3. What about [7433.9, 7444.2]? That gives 76.1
